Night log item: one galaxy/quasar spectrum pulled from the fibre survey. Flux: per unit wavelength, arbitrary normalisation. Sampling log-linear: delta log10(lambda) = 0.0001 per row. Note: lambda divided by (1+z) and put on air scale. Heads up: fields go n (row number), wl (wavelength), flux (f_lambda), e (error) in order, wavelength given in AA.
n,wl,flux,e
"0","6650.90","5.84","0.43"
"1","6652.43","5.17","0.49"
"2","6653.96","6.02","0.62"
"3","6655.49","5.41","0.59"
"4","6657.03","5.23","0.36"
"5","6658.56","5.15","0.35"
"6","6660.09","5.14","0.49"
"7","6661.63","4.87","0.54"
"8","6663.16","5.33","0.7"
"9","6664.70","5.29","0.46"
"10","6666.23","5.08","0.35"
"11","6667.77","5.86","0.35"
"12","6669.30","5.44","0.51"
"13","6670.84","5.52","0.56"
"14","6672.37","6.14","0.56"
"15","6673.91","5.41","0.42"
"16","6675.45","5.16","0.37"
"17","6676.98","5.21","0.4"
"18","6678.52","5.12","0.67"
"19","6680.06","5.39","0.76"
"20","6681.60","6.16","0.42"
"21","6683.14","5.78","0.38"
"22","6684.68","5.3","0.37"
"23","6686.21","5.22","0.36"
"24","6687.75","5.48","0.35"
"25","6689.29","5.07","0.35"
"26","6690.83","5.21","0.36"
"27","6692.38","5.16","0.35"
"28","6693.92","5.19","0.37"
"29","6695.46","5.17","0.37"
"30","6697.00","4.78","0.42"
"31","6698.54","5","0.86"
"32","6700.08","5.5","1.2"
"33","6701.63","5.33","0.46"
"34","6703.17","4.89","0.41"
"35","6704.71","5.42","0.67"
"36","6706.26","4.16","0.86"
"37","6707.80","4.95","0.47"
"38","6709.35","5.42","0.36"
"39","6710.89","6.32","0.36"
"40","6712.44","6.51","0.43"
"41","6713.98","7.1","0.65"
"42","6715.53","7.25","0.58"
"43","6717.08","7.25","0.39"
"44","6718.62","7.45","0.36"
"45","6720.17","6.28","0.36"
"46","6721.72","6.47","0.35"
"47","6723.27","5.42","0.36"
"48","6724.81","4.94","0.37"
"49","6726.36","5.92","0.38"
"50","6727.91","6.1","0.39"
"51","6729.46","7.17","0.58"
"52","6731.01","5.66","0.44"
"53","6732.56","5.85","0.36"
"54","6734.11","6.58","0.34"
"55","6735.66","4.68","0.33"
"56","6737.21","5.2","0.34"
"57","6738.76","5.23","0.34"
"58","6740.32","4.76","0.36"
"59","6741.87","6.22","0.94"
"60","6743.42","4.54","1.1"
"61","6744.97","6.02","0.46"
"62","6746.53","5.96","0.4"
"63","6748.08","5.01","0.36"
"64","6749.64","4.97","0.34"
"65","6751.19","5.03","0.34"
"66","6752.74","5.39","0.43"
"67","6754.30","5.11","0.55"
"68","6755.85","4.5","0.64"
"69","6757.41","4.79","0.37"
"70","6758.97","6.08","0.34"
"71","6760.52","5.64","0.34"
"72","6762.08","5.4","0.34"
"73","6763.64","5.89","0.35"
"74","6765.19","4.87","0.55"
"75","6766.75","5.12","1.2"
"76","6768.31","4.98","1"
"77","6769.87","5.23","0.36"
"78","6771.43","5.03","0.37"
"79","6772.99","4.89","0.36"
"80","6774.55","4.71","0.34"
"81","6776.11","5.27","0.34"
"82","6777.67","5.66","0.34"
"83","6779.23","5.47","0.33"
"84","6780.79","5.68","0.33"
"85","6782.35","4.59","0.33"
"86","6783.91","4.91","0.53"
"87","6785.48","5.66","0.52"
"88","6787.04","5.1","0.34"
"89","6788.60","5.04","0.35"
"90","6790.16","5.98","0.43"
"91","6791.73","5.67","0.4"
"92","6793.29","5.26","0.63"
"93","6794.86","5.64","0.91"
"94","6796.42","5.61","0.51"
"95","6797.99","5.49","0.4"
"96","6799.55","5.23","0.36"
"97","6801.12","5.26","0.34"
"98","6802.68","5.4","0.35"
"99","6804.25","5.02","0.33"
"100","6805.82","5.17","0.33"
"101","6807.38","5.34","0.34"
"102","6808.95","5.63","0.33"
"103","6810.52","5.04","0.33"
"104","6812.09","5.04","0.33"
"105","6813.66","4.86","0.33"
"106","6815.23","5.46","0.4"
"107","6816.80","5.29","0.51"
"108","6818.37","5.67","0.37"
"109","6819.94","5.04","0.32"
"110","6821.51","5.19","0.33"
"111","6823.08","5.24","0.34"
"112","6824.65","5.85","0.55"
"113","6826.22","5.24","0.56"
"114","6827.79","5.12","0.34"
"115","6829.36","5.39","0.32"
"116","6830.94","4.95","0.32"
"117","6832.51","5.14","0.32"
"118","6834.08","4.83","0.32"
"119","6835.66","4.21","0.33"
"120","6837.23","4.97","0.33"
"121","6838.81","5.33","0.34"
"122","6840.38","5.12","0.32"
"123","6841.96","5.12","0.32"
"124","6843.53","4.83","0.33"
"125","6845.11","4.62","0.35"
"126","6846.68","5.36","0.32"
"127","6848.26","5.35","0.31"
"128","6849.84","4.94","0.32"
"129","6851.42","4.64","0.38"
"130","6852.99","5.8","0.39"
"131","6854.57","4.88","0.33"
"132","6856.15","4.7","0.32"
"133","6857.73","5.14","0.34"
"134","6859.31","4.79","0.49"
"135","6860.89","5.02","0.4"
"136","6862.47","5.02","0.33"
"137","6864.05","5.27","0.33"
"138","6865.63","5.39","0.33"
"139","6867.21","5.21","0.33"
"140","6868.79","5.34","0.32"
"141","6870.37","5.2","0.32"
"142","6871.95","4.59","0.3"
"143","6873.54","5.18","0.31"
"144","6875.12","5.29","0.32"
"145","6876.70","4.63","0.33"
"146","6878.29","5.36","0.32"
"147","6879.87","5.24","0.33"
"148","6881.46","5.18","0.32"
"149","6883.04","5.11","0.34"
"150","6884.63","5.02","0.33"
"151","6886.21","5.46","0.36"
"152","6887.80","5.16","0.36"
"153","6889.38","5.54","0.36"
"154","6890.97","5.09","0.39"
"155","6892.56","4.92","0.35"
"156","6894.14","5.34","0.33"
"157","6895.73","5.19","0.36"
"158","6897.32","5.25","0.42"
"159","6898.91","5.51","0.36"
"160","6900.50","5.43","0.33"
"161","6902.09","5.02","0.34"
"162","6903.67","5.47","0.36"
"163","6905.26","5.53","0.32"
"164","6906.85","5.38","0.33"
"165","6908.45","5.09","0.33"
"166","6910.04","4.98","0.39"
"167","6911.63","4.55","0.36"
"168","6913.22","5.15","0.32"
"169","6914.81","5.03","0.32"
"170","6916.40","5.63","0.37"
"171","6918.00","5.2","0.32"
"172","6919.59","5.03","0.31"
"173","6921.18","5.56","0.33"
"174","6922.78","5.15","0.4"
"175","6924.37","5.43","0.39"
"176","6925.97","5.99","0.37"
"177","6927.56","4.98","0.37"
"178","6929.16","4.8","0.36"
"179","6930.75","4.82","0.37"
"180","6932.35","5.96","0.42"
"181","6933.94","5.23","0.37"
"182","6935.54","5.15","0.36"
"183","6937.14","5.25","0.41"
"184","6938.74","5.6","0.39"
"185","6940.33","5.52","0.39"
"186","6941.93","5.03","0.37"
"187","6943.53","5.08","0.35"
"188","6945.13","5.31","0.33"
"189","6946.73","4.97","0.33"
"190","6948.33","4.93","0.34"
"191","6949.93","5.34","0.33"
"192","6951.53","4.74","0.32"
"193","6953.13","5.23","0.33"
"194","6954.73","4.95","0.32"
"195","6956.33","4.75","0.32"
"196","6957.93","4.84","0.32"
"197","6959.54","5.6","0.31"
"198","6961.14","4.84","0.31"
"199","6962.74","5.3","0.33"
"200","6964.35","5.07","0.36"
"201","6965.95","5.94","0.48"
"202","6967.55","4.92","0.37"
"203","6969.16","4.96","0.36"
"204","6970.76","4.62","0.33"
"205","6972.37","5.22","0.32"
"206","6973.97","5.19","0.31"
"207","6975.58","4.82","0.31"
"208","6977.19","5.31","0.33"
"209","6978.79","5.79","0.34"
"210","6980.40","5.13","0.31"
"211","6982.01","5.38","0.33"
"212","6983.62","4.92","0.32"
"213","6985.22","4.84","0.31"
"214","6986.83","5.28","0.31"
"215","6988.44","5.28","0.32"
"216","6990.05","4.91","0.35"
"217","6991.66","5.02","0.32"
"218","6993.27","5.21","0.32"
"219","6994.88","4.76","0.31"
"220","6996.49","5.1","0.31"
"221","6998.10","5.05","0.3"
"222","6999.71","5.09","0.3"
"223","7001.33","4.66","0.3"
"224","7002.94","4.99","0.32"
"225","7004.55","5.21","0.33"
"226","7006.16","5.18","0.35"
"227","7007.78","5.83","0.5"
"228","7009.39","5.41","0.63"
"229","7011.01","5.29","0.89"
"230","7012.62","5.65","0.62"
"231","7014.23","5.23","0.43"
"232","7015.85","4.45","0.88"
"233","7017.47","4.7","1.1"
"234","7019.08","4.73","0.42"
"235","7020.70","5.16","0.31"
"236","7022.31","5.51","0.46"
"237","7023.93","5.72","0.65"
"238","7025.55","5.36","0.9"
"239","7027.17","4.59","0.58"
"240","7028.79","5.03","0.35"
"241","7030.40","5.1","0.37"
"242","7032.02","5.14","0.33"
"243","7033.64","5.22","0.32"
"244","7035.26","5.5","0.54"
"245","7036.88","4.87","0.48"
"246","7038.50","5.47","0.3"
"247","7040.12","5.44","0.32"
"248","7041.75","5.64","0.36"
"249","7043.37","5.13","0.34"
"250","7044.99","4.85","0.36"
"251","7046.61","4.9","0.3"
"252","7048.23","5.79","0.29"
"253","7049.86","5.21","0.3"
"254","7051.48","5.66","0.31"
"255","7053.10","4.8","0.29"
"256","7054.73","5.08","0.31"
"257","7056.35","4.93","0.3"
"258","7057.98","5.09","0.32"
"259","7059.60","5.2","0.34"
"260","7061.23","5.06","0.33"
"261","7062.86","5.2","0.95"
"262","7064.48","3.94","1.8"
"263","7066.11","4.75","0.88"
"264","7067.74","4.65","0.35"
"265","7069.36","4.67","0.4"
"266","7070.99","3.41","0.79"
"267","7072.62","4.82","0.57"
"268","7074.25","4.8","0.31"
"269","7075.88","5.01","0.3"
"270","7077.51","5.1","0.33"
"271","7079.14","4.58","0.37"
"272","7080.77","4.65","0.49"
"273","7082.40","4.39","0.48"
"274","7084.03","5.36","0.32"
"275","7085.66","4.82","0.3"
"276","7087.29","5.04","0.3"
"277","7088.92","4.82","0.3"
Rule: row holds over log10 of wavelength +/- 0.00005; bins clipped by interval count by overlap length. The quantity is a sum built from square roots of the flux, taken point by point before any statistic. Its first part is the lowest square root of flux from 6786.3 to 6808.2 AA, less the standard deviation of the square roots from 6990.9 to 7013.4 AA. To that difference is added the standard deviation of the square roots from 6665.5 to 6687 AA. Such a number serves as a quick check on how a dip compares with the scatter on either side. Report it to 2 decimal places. 2.25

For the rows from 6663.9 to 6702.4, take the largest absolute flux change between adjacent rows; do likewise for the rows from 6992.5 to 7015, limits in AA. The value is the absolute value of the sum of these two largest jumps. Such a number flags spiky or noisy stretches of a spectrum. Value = 1.4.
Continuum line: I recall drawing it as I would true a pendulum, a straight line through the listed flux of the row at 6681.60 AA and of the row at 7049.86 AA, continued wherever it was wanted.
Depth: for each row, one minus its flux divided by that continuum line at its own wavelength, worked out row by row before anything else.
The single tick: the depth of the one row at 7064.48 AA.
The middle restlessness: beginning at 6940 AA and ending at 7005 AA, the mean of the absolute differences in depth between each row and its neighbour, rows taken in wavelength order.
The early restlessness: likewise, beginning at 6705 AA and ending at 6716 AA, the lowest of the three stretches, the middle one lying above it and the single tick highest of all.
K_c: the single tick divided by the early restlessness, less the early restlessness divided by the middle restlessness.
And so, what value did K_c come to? 1.5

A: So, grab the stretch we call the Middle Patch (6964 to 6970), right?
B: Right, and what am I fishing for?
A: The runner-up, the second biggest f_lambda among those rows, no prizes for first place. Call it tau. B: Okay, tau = 5.07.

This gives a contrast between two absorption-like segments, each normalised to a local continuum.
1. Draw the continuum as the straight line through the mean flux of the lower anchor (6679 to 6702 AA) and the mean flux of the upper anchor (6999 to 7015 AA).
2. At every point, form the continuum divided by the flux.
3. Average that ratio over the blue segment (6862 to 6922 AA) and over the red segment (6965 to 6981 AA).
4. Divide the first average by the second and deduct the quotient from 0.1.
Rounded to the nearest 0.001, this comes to -0.898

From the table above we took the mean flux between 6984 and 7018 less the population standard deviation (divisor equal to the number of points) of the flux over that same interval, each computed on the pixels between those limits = 4.79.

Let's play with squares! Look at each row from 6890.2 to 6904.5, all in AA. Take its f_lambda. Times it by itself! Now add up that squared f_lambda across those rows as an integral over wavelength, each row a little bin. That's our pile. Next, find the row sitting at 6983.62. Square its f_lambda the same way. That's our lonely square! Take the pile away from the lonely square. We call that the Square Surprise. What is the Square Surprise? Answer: -370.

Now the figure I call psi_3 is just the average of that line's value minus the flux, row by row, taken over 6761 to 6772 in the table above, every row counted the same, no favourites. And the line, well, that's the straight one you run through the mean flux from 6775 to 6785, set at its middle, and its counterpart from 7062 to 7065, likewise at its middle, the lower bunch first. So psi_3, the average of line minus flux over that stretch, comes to 0.1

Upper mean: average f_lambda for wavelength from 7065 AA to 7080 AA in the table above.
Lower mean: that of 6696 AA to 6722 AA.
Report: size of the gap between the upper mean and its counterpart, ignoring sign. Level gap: 1.24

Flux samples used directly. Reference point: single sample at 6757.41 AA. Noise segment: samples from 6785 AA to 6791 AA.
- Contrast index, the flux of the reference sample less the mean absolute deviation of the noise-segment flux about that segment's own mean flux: 4.4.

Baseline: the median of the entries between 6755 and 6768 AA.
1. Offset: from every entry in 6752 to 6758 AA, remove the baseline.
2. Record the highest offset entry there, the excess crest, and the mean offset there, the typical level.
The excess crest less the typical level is 0.4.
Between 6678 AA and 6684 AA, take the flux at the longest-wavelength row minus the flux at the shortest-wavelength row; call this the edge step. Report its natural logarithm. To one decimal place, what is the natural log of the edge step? -0.4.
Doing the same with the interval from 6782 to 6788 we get -0.7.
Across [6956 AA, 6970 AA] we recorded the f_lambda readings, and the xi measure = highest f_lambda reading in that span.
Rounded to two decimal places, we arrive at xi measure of 5.94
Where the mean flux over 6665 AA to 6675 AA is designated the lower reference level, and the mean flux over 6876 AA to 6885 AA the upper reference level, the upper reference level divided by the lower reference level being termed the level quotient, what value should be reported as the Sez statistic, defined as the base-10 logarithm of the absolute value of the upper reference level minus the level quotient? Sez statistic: 0.621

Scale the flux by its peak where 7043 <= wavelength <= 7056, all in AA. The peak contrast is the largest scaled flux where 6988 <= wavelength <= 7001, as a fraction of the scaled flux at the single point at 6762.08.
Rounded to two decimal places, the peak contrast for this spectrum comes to 0.98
